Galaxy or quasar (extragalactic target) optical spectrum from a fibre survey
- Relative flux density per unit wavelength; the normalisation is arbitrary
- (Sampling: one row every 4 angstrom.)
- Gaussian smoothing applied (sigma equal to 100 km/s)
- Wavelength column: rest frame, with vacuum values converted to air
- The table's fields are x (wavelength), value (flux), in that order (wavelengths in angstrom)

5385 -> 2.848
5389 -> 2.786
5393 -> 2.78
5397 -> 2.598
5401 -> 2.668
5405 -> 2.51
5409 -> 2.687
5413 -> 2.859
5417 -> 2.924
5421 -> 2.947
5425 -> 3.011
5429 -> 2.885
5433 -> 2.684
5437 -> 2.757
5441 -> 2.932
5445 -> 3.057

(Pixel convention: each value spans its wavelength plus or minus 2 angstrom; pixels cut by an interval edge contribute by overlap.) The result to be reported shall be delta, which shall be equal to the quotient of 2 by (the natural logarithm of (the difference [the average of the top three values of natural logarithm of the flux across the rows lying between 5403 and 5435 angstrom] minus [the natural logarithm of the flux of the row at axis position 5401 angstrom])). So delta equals -0.9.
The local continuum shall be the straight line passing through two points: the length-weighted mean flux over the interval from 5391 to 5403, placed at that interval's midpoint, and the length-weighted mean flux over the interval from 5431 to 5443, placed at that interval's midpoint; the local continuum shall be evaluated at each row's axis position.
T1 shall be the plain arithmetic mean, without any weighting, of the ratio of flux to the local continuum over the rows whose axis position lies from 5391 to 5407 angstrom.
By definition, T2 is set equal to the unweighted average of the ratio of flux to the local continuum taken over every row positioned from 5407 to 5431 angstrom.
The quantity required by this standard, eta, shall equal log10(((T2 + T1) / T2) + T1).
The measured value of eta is 0.465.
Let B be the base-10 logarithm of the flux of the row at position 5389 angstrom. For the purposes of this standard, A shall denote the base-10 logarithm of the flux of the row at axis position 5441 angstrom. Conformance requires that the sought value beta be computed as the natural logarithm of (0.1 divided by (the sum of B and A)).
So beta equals -2.21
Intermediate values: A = 0.467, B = 0.445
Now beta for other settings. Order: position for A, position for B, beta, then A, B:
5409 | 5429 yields -2.19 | 0.429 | 0.460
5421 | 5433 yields -2.20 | 0.469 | 0.429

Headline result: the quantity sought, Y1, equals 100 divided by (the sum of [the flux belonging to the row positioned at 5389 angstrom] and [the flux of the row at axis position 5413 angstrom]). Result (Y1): 17.71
